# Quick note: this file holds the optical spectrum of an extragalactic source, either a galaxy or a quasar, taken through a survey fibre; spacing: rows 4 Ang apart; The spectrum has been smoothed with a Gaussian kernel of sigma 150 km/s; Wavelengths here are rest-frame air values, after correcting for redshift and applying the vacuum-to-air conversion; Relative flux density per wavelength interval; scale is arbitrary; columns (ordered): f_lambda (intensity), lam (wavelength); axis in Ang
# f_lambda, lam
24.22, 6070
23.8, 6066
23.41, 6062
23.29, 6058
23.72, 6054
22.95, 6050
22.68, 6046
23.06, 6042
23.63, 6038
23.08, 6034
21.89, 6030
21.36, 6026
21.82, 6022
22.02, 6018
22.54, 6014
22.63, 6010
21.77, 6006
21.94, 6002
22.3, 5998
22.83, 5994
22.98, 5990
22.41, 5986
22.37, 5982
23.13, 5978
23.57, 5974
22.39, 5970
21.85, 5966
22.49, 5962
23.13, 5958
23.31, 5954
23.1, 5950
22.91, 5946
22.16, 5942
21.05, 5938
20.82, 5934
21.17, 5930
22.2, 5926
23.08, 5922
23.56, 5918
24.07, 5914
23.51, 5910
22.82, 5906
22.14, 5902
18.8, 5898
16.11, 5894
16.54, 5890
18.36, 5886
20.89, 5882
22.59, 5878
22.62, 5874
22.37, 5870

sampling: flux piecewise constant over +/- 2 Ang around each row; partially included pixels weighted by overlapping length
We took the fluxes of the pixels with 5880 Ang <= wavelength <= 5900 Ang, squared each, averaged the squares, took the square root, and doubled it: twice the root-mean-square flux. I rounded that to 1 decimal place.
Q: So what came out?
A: 36.4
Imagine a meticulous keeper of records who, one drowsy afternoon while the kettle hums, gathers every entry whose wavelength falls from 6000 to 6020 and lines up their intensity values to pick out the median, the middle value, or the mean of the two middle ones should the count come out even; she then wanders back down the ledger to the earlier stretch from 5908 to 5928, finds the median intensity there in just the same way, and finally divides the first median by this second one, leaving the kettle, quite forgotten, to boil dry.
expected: 0.94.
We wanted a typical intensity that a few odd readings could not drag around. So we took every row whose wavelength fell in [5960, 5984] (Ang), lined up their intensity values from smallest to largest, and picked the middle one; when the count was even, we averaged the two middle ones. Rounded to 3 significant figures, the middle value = 22.4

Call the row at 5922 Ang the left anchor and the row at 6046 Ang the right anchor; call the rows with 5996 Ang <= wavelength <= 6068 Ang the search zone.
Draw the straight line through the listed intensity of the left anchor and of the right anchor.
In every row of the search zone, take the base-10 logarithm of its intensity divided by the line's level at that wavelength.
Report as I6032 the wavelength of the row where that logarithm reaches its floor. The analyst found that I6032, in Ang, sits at 6026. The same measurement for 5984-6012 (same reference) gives 6006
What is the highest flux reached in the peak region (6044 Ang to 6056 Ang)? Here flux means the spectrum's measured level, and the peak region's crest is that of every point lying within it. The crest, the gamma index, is 23.72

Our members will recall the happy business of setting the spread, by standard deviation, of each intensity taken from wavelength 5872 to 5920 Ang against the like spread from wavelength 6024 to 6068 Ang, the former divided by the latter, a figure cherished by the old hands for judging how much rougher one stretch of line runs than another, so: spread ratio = 3.7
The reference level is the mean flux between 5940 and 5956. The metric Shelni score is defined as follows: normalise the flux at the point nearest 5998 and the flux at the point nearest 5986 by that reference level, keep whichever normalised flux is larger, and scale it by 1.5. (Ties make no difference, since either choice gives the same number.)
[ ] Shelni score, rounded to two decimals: 1.47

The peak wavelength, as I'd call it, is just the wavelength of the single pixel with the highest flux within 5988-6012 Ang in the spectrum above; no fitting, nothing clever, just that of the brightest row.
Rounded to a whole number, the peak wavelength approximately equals 5990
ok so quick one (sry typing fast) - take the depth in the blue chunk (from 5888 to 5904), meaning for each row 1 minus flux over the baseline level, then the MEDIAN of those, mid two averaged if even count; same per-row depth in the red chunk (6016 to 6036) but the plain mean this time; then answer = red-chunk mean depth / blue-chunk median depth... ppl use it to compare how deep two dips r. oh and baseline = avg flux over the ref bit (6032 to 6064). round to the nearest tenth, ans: 0.2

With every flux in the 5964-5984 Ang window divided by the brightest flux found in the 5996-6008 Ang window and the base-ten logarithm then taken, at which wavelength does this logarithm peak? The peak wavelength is 5974 Ang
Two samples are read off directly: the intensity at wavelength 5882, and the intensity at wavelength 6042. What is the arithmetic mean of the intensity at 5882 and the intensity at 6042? 22.0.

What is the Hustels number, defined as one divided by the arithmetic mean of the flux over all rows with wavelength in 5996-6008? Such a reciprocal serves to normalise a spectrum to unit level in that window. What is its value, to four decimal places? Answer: 0.0454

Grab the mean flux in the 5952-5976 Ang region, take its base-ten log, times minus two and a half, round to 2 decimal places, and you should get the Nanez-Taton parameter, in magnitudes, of -3.39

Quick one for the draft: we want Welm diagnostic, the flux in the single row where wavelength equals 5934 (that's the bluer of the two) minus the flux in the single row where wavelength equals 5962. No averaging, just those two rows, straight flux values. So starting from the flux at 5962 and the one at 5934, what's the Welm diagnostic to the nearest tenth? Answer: -1.7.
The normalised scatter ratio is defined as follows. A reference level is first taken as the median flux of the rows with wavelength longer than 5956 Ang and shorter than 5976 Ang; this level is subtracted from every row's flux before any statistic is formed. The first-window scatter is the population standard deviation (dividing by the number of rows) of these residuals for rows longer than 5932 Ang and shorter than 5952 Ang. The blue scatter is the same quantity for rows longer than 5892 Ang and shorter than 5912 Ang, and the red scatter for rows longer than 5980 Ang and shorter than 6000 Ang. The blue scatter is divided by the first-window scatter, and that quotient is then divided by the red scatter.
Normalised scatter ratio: 11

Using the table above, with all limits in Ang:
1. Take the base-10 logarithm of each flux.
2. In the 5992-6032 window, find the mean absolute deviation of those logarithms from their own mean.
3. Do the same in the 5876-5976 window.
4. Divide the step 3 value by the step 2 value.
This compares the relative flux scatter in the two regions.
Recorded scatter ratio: 4.6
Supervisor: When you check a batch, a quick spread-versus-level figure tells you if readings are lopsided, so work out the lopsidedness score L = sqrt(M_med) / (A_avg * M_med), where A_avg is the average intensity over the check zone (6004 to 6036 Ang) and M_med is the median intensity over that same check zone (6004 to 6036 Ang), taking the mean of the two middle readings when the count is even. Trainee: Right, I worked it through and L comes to 0.0096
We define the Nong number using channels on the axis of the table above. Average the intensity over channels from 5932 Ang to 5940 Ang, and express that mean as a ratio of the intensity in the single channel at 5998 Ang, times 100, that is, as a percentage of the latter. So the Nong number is 94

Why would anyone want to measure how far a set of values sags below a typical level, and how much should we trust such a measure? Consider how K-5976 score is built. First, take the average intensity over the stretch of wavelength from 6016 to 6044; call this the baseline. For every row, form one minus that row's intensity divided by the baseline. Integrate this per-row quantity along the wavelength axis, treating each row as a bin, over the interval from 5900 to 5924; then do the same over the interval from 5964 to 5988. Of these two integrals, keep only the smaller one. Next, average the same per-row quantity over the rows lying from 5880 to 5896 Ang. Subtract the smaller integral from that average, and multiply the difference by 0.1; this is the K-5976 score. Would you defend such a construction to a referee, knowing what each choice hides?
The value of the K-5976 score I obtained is 0.10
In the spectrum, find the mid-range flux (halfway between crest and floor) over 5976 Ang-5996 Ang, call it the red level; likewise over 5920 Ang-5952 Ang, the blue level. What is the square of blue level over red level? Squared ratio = 0.93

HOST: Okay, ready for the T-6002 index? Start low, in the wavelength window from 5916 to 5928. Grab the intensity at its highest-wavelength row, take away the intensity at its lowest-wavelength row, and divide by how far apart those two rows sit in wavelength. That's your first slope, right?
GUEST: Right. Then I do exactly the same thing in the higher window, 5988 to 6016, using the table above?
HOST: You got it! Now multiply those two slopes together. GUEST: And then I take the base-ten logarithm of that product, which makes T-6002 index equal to -2.5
